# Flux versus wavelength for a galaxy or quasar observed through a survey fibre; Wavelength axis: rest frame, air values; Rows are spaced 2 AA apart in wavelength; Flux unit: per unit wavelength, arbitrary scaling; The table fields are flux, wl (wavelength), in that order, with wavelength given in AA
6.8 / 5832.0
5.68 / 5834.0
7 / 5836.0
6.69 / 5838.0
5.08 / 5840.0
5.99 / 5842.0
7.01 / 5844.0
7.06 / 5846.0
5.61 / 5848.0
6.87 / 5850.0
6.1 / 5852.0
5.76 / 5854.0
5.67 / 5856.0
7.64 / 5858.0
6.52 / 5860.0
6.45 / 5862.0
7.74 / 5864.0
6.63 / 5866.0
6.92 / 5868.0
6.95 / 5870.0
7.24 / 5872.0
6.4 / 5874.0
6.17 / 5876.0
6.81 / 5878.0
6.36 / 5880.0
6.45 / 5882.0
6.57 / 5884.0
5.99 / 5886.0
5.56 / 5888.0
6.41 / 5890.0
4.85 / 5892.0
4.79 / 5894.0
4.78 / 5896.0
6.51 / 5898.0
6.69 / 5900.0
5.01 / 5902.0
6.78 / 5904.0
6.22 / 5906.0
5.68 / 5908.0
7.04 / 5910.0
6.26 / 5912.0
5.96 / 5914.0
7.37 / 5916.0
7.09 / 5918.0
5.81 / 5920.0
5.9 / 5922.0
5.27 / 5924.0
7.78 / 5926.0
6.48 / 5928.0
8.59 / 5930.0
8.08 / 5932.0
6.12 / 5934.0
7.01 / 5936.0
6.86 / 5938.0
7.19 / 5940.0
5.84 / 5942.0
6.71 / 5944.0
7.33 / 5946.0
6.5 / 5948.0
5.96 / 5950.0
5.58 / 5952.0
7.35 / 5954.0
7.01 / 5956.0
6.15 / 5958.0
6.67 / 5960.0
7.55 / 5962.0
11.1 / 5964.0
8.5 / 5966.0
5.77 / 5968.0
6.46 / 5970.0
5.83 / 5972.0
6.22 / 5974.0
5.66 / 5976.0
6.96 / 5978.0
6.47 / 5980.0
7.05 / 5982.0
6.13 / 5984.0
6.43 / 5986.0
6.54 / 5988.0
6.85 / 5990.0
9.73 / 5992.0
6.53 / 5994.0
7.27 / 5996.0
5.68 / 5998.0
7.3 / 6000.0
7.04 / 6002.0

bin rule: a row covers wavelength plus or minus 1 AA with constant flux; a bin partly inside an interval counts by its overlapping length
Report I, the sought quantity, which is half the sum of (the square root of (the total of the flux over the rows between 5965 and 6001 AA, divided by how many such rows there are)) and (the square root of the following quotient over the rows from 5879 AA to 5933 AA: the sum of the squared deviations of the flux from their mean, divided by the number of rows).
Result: 1.774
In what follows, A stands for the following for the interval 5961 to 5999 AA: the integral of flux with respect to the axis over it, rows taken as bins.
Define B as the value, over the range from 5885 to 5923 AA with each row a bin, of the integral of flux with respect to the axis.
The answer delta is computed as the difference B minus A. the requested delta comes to -36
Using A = 265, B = 229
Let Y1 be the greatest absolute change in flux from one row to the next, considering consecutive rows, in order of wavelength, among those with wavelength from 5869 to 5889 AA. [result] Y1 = 0.8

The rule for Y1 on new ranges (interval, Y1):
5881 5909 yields 1.8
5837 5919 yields 2.0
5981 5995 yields 3.2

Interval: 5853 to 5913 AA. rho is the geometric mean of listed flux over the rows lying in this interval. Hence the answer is 6.25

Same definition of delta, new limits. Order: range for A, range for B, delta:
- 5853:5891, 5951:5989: 10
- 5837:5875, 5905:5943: 4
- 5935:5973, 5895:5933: -16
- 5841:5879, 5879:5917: -21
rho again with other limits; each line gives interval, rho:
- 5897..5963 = 6.57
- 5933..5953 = 6.48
